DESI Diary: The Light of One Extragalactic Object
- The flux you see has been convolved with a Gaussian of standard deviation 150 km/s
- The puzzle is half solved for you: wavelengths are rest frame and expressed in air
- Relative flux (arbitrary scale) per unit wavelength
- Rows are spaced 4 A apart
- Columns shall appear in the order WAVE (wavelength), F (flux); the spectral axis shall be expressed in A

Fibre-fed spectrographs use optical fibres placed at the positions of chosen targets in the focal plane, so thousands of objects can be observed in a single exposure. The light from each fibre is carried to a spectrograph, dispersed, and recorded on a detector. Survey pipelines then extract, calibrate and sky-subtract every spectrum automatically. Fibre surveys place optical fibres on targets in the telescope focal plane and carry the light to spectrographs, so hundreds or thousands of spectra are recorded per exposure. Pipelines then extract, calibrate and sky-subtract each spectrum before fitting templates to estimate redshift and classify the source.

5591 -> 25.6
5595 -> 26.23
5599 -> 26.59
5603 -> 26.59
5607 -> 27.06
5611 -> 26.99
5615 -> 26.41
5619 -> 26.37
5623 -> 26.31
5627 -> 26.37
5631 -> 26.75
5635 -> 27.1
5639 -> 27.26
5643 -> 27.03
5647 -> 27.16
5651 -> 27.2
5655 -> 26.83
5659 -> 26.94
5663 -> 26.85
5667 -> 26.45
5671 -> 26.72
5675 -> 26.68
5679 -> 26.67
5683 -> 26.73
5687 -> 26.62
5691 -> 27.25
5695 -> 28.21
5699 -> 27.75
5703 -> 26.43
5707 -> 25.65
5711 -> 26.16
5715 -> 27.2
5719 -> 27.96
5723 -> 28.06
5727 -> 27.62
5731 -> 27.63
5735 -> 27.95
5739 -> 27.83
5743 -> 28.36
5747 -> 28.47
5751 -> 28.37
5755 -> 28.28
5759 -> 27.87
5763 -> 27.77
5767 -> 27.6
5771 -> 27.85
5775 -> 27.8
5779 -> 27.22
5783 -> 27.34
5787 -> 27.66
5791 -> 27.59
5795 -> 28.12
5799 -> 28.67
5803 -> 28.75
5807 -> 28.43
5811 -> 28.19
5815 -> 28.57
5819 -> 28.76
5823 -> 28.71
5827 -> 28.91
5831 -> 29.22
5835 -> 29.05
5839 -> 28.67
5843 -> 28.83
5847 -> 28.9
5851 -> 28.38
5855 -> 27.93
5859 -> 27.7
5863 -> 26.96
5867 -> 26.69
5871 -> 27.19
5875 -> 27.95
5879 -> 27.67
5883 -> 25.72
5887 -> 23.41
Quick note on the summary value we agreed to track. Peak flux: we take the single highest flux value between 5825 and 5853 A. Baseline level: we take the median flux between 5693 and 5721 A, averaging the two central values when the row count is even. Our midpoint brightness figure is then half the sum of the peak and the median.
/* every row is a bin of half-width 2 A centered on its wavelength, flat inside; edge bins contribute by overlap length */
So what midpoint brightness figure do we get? 28.2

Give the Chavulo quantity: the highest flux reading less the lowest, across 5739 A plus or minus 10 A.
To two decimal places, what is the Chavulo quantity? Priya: 0.84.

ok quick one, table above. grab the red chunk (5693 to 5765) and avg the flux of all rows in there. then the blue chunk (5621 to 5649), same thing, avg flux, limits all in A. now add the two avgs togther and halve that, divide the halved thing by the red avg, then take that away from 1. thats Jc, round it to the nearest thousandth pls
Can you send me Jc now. 0.014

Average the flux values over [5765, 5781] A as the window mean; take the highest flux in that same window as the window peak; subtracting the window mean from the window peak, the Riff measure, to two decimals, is 0.23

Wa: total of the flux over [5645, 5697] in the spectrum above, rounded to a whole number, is 350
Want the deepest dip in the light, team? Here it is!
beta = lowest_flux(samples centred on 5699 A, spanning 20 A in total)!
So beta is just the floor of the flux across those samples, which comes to 25.65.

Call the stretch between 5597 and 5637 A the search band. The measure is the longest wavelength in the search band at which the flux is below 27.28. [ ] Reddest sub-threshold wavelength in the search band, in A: 5635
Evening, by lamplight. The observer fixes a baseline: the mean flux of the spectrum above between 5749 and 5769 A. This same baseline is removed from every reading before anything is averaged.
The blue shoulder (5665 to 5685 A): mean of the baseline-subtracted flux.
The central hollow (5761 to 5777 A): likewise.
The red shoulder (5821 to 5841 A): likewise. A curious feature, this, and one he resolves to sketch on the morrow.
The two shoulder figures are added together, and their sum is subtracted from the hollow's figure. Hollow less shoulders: 0.17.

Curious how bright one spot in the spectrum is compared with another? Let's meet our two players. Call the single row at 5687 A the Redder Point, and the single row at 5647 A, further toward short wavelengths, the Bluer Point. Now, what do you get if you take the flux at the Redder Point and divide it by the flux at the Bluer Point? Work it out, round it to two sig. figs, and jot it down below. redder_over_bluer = 0.98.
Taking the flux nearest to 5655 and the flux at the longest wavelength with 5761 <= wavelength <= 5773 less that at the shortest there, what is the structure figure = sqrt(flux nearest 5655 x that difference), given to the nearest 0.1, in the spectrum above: 1.5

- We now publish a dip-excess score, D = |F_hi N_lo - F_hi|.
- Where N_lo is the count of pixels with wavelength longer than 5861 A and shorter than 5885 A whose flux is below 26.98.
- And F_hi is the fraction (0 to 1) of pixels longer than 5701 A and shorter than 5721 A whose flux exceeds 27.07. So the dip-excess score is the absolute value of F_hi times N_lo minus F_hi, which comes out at 0.80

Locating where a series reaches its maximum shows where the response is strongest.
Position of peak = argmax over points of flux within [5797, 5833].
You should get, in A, 5831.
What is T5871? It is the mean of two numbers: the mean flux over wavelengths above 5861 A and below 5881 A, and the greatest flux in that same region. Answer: 27.6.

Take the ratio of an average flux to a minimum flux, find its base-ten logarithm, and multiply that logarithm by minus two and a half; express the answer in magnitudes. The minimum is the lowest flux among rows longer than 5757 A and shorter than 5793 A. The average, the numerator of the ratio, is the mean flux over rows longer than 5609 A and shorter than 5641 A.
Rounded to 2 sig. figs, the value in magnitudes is 0.021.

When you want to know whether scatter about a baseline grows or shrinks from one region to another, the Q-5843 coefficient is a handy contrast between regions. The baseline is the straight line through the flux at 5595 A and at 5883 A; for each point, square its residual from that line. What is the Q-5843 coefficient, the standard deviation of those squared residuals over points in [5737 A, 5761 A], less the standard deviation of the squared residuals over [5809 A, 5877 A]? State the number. -2.1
